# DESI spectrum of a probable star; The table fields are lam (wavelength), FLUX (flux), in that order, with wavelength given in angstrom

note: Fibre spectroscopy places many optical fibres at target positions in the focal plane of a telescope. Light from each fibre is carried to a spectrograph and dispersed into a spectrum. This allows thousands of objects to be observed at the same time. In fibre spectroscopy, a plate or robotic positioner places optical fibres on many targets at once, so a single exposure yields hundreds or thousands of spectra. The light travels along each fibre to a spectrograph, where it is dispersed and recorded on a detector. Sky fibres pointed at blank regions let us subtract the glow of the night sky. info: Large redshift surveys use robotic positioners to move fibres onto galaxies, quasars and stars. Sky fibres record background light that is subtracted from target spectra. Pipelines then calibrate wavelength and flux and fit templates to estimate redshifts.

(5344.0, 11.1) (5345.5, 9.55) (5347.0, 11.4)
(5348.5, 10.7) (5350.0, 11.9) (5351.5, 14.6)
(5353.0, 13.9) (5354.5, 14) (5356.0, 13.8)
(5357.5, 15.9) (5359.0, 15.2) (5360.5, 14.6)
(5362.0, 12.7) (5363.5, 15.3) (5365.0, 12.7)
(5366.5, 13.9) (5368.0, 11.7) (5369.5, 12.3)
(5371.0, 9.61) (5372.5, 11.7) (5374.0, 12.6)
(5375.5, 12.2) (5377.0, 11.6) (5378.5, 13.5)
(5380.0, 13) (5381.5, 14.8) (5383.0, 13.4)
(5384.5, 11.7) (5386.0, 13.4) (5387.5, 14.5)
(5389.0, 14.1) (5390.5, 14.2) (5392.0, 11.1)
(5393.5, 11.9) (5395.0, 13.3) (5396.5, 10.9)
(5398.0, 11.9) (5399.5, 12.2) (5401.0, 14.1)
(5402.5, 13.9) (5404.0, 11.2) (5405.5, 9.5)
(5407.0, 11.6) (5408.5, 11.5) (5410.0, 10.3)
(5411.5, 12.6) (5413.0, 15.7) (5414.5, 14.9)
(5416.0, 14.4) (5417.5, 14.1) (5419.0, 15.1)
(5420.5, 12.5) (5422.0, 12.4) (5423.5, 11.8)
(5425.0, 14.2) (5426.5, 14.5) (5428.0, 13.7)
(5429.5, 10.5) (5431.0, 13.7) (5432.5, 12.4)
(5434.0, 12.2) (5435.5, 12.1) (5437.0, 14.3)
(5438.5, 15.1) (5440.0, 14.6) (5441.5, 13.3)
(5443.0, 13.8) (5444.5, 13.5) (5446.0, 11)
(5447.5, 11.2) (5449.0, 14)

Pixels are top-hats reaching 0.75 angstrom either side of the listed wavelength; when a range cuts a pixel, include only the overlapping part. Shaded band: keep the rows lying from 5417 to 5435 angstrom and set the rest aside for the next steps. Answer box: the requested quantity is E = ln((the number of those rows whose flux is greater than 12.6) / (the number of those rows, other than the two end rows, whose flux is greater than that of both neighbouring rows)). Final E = 0.7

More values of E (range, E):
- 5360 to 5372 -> 0.5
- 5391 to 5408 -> 0.4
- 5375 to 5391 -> 1.0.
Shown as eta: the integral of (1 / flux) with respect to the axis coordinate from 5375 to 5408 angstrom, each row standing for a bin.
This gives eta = 2.6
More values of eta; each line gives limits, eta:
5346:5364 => 1.3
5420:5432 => 0.9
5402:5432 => 2.4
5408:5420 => 0.9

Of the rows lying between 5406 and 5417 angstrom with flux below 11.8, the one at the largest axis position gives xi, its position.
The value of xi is 5410.0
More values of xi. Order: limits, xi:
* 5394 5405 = 5404.0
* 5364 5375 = 5372.5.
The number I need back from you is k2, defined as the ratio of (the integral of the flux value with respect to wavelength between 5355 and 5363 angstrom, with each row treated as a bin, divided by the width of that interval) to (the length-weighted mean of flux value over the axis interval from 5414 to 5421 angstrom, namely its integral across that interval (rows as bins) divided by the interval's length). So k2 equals 1.02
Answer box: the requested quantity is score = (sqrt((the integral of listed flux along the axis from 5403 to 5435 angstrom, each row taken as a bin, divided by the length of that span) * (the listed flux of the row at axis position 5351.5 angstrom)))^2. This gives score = 187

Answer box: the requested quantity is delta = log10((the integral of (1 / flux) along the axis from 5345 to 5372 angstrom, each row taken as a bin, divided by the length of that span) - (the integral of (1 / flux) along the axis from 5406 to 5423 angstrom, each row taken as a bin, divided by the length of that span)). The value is -3.02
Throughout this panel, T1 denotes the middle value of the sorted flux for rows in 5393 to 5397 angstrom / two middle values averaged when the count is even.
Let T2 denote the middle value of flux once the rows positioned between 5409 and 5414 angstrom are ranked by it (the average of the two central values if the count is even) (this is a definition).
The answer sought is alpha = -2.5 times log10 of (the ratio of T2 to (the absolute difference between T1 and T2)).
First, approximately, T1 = 11.9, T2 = 12.6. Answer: -3.1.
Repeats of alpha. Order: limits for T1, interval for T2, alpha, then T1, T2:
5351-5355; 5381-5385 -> -3.4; 14.0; 13.4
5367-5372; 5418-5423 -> -3.0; 11.7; 12.5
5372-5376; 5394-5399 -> -4.0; 12.2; 11.9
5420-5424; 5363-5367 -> -2.4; 12.4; 13.9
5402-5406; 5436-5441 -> -1.6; 11.2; 14.6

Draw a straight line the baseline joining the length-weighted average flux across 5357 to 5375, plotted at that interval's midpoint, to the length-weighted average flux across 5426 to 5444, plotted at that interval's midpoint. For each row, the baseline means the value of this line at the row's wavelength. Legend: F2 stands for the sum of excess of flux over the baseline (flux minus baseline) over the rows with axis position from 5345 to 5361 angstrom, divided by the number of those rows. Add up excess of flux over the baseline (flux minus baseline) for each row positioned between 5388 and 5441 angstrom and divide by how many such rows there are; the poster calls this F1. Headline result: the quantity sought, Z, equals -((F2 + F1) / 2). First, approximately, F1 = -0.35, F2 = 0.14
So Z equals 0.10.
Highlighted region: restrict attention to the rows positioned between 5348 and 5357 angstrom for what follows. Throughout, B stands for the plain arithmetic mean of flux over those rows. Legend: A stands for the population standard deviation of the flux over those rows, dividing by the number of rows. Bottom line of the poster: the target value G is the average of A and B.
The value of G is 7.3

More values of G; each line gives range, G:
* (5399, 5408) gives 6.8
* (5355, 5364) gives 7.8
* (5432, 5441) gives 7.3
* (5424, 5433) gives 7.3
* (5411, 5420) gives 7.7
